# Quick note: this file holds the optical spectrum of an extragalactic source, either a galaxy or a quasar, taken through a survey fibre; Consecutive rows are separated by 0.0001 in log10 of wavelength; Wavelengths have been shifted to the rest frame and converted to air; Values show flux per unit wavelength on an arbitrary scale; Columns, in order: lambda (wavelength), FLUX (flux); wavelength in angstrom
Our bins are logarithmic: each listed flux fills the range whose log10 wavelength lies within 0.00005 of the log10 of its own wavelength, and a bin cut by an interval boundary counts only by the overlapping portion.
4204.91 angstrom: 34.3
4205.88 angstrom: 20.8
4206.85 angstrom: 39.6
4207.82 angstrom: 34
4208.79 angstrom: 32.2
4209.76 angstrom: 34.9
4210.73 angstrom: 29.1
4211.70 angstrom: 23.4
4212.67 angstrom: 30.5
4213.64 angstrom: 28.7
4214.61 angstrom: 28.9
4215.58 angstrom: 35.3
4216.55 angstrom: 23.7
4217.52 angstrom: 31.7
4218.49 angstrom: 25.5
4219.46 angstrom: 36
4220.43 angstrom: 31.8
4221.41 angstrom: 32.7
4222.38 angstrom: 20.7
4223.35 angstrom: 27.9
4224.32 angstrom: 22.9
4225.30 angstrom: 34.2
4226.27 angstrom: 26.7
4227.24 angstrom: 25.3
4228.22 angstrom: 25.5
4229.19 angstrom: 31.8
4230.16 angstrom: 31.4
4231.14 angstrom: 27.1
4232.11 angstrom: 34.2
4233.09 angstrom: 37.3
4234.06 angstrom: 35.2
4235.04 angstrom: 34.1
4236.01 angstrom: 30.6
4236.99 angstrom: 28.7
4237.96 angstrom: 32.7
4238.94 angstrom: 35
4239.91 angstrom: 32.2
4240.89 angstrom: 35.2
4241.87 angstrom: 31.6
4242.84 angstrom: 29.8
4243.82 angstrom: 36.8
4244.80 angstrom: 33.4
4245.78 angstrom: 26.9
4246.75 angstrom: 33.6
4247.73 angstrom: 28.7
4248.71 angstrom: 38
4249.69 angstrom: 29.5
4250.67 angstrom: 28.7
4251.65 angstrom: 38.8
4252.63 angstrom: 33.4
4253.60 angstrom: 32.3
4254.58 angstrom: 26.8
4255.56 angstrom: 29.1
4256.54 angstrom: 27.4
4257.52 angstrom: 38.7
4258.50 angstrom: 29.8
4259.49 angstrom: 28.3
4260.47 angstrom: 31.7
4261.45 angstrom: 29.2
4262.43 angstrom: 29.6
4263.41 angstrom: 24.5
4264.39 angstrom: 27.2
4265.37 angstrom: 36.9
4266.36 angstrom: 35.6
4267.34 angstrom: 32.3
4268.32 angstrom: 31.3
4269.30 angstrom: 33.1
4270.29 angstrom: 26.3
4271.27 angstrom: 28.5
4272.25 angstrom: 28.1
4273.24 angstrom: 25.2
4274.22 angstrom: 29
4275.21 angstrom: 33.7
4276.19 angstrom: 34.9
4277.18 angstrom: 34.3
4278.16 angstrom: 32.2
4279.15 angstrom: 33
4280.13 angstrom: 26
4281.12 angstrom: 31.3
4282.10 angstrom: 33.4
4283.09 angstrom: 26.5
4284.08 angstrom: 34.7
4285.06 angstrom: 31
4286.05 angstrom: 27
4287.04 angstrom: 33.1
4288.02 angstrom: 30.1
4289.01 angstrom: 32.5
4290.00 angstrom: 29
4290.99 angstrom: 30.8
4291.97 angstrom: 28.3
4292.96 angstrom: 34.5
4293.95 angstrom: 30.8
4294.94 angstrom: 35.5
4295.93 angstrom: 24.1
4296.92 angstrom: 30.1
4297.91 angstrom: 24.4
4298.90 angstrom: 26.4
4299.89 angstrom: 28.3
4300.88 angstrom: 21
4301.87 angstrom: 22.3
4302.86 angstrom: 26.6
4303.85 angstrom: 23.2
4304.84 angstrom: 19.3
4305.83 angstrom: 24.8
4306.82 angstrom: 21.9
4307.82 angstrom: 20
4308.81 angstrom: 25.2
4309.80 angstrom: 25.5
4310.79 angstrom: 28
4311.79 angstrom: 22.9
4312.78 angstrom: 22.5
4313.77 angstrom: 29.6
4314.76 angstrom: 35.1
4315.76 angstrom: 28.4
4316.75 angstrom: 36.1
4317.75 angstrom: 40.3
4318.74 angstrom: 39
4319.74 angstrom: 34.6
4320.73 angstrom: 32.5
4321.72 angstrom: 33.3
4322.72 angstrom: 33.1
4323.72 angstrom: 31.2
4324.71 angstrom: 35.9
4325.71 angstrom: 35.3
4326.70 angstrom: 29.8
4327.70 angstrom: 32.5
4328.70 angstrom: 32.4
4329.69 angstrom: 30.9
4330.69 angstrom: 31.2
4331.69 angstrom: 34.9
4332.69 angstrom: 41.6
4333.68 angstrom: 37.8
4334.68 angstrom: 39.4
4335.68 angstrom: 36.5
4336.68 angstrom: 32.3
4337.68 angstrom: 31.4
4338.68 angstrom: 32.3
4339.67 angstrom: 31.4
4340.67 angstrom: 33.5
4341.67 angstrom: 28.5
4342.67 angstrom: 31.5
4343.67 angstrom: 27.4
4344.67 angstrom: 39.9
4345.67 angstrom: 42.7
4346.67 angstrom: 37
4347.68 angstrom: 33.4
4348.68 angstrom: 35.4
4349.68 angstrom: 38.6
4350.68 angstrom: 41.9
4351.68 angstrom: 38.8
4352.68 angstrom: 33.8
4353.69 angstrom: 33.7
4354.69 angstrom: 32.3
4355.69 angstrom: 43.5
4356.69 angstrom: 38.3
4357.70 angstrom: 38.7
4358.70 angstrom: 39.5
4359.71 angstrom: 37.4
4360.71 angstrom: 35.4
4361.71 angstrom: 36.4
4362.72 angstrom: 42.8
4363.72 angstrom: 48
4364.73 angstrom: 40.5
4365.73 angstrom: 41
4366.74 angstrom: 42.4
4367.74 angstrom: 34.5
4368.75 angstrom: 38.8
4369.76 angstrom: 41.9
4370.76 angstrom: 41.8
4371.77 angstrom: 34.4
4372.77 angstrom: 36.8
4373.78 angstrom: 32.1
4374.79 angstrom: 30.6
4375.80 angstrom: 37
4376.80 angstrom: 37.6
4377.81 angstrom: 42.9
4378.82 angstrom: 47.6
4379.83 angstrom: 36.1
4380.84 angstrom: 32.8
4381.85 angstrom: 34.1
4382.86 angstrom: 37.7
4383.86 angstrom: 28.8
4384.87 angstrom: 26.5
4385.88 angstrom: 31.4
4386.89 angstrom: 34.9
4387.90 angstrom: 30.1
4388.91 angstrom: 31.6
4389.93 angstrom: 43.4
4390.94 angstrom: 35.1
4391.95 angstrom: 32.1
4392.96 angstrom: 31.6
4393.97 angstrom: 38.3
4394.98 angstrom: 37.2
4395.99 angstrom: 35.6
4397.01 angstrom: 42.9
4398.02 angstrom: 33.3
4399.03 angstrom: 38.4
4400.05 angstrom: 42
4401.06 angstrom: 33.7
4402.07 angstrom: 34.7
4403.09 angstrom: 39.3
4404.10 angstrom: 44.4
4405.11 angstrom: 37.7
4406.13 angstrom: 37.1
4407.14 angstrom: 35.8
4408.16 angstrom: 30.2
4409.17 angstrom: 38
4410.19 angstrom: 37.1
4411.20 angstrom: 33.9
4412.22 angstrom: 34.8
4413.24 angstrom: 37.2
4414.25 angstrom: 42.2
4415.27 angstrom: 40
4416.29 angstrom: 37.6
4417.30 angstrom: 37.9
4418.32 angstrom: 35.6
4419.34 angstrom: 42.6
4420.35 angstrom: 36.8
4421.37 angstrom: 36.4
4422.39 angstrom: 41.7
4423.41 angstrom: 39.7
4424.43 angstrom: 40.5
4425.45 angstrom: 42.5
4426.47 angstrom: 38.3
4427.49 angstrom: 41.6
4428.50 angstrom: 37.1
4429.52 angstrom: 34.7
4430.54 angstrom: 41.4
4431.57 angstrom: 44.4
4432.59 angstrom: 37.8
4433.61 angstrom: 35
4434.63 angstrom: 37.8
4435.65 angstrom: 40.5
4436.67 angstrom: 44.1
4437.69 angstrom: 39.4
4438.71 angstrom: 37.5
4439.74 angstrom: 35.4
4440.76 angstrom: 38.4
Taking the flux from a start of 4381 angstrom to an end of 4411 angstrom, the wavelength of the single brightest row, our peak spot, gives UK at 4404.10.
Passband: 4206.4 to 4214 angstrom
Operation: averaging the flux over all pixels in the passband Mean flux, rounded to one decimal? 31.5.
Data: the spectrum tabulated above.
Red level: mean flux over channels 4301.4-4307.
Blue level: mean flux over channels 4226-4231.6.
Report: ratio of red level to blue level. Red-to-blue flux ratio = 0.82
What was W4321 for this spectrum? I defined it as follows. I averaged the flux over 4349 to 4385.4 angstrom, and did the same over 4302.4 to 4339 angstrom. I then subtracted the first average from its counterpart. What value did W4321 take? -6.6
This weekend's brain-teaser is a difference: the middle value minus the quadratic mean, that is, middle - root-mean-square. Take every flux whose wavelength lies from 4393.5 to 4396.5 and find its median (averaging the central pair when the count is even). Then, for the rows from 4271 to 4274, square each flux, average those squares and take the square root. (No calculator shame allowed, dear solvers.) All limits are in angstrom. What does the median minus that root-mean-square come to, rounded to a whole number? 10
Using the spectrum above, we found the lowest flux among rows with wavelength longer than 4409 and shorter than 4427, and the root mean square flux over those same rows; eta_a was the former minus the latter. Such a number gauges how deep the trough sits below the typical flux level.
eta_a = -4.7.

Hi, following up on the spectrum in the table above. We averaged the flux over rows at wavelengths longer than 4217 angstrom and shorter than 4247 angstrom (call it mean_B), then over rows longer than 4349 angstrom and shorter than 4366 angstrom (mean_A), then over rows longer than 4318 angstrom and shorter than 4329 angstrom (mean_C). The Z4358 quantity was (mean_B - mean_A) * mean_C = -267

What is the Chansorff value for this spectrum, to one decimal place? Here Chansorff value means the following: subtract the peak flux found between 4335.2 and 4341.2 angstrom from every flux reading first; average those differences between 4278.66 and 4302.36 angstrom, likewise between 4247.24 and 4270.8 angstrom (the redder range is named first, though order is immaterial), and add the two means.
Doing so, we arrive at -12.5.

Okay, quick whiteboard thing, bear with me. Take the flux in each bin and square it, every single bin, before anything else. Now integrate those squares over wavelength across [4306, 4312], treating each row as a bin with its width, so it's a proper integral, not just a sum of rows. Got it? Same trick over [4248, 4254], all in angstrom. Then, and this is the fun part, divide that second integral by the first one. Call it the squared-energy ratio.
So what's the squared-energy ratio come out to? 1.9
